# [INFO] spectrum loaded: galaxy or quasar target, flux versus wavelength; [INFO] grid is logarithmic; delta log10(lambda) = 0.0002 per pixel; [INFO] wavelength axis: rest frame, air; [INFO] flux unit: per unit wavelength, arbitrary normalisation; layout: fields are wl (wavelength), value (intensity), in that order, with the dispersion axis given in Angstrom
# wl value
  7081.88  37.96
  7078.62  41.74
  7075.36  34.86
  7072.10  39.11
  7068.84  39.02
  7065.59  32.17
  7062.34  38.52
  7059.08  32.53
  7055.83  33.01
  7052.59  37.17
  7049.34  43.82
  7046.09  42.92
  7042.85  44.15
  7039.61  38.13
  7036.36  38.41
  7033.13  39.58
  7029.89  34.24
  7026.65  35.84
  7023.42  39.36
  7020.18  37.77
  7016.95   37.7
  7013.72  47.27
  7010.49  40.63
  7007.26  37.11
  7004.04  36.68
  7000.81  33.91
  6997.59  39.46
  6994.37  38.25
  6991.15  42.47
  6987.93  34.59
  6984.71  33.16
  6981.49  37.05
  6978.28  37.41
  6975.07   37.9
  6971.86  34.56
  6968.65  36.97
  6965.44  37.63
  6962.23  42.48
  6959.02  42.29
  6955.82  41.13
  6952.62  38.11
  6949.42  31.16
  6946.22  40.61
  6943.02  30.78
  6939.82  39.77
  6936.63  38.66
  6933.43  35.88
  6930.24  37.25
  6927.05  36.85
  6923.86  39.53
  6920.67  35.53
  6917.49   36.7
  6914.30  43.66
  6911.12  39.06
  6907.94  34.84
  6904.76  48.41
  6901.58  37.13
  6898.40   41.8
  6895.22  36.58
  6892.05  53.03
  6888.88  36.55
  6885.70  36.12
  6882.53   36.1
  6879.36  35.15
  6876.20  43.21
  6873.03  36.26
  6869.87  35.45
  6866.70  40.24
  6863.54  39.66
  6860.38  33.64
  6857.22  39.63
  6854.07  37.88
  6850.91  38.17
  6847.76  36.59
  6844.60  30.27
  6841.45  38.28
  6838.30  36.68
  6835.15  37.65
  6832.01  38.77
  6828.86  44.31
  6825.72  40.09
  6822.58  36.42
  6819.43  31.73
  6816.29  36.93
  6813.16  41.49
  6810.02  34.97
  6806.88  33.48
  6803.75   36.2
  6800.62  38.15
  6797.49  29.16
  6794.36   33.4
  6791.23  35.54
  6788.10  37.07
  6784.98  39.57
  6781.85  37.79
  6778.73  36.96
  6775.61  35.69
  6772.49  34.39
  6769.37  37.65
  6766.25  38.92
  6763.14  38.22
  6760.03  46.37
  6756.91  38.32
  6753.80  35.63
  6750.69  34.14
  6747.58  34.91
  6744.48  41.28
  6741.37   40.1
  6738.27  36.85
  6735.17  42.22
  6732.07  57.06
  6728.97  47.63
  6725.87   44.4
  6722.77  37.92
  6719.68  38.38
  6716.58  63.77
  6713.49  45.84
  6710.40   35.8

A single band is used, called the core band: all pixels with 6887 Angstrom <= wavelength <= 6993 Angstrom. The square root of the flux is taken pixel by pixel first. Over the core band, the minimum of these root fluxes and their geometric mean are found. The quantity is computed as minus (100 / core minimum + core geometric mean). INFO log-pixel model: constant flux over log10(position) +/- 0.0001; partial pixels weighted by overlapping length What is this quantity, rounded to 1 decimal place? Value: -24.2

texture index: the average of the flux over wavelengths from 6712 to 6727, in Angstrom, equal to 46.1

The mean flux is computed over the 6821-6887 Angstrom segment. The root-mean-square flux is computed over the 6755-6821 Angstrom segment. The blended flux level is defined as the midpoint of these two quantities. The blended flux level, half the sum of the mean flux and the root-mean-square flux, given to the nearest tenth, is 37.3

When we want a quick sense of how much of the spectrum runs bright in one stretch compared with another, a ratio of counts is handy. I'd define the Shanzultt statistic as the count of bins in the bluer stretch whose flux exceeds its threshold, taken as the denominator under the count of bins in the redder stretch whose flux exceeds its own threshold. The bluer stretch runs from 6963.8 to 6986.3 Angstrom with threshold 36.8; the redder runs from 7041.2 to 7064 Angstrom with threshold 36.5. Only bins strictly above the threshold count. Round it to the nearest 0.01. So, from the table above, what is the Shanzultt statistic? 1.00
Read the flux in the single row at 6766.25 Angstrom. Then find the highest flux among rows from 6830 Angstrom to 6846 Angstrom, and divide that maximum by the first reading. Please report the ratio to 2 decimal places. 1.00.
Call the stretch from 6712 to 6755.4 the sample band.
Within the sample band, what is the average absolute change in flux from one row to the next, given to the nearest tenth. 7.4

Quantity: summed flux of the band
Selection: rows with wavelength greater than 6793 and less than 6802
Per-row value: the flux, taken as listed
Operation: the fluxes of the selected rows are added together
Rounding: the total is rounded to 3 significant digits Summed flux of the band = 101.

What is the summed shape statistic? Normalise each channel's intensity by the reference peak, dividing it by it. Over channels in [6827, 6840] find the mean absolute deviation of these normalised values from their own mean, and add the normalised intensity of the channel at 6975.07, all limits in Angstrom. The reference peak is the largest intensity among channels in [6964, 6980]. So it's 1.07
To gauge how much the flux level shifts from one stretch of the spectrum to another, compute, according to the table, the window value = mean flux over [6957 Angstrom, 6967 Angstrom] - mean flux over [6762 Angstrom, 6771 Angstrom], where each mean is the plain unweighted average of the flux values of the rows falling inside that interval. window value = 3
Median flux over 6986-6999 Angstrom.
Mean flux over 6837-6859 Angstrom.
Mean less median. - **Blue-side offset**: -2.1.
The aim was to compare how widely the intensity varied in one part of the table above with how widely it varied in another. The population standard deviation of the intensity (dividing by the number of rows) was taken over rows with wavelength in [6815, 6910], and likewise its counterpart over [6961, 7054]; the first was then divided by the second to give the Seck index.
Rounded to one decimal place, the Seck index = 1.3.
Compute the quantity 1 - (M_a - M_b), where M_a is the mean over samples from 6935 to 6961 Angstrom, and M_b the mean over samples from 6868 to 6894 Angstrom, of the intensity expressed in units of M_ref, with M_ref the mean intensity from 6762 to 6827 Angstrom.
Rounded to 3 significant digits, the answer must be 1.03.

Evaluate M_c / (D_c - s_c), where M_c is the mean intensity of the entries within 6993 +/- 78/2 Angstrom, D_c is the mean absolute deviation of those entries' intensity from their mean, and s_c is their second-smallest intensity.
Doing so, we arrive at -1.21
